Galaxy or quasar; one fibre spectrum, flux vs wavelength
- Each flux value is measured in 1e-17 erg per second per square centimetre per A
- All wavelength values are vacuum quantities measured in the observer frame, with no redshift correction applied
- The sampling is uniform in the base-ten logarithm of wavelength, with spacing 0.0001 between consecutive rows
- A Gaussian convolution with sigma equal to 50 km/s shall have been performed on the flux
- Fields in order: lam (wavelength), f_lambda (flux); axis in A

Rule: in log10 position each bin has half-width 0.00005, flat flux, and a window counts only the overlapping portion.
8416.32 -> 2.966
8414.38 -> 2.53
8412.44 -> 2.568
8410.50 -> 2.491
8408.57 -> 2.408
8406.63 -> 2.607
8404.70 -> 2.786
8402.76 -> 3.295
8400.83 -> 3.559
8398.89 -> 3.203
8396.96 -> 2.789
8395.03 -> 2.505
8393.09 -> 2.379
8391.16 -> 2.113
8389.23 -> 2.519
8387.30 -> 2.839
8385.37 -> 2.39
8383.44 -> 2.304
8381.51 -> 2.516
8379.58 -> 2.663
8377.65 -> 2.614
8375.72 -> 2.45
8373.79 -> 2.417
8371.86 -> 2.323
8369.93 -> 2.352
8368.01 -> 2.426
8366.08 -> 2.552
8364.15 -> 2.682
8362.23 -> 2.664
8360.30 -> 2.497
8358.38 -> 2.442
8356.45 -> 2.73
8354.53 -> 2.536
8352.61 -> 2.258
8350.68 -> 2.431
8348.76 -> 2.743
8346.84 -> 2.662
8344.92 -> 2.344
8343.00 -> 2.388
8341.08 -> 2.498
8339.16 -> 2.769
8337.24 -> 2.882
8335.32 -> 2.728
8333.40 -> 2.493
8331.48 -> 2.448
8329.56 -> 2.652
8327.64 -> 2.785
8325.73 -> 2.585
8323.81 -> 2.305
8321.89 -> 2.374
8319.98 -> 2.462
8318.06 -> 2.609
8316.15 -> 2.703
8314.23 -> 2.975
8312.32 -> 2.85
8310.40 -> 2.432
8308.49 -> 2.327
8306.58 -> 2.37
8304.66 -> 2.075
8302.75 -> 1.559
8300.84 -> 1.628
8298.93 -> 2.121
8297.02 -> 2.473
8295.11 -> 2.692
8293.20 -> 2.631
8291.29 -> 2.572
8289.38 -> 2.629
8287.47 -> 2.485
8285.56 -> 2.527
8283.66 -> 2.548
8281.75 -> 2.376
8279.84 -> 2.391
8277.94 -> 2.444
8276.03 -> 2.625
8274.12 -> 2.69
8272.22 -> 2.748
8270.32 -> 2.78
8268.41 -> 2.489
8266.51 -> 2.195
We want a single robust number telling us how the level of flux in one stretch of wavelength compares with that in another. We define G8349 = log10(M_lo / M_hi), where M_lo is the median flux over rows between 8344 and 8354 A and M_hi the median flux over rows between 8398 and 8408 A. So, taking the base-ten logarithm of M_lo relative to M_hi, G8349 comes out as -0.12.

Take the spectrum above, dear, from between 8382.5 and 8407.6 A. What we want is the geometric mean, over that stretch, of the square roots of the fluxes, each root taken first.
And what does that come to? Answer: 1.64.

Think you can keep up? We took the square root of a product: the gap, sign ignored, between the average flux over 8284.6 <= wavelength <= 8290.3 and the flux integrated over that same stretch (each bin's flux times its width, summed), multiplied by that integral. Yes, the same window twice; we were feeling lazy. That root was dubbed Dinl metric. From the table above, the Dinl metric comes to 13.2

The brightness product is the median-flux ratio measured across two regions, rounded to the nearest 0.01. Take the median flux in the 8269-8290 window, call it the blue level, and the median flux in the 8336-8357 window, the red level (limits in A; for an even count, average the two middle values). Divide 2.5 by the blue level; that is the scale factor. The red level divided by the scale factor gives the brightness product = 2.58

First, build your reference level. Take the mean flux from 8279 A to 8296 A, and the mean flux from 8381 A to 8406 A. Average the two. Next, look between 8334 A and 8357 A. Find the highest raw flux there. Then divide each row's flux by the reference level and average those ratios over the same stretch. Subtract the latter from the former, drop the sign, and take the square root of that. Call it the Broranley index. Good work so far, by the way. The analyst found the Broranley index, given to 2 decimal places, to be 1.38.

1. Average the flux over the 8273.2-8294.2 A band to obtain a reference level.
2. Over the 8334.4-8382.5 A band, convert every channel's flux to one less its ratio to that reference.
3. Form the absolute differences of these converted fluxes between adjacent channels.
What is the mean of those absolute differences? 0.056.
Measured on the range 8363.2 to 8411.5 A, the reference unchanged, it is 0.082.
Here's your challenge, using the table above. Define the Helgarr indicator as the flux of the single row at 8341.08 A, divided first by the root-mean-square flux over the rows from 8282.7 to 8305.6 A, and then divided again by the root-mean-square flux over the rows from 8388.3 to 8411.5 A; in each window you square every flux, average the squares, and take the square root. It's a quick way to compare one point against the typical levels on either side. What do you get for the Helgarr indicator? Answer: 0.38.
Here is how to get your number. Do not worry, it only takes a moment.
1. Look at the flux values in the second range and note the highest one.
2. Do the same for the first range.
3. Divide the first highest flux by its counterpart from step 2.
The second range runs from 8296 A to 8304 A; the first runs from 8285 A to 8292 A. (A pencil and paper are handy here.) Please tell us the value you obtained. 0.94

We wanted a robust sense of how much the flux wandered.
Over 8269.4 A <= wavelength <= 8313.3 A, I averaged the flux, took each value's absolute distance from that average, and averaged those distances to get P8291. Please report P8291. 0.23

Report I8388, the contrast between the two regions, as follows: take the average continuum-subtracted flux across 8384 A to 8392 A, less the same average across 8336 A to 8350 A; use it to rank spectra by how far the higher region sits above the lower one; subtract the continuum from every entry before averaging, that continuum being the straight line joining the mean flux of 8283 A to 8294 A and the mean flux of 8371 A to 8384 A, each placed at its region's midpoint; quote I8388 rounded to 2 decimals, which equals -0.10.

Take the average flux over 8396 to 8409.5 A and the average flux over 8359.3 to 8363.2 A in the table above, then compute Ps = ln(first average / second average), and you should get 0.13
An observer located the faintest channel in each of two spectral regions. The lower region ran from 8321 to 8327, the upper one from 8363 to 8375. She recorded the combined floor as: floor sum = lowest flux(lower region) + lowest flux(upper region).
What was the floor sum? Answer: 4.6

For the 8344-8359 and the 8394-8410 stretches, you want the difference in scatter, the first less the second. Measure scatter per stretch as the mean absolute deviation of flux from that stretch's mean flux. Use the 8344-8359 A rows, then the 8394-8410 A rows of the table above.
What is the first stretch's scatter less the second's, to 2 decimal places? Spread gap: -0.19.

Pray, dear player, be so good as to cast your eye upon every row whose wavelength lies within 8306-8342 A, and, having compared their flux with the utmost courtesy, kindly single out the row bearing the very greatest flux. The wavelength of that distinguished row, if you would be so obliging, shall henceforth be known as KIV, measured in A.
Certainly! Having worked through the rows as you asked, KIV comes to 8314.23 A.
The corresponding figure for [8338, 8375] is 8339.16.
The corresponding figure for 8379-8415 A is 8400.83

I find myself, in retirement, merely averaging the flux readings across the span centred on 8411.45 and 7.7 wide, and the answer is 2.50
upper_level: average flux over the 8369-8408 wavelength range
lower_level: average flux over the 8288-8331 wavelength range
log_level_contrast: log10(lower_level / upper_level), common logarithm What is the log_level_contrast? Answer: -0.03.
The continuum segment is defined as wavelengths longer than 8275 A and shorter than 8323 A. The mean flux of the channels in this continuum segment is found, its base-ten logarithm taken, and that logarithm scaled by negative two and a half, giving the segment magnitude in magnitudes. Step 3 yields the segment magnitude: -0.97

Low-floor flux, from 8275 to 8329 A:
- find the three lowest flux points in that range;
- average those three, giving 1.75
